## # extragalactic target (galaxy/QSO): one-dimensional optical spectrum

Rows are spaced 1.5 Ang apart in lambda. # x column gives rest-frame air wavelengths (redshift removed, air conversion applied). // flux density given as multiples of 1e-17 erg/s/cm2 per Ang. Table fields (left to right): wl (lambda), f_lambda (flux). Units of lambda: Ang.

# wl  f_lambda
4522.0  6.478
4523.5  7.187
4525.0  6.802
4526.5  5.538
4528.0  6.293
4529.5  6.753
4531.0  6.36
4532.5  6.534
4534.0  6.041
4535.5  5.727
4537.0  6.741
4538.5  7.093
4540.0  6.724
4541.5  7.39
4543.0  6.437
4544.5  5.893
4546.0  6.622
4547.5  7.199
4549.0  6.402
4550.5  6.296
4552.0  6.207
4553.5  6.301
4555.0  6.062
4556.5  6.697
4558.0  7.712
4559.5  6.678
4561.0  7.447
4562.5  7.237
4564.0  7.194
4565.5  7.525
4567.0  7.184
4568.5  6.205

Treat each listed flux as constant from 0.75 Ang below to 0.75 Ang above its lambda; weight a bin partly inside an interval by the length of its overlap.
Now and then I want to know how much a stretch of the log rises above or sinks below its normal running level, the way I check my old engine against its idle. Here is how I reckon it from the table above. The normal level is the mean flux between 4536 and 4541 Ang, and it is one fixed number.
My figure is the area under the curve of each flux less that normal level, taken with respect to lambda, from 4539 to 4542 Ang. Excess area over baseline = 0.6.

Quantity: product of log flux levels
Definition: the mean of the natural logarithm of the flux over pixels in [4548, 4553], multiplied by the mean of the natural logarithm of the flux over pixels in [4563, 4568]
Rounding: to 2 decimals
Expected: 3.66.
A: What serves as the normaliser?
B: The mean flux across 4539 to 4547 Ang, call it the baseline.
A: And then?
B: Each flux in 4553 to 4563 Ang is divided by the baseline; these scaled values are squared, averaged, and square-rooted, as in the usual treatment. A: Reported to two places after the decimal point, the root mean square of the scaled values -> 1.04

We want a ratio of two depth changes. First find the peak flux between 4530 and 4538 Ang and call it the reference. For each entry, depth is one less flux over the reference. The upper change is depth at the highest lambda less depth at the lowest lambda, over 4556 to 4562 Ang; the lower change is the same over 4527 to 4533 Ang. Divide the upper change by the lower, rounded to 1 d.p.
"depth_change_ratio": 3.1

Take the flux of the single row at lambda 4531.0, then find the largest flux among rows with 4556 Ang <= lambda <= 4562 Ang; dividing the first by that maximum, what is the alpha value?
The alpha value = 0.82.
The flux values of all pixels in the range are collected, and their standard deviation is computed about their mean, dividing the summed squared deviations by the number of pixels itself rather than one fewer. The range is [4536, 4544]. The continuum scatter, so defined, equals 0.33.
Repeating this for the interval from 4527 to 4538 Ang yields 0.35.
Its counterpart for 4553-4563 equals 0.56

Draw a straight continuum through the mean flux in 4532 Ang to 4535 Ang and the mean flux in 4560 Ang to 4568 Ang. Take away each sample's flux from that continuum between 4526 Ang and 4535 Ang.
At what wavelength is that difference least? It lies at 4529.5 Ang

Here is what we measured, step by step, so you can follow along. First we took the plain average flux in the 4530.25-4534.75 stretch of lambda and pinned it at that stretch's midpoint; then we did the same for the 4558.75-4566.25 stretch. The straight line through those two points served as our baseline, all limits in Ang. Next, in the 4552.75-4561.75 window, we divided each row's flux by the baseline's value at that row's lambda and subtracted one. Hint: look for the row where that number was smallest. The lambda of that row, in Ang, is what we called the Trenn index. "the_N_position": 4555.0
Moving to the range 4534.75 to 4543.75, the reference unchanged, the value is 4535.5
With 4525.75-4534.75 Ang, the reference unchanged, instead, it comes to 4526.5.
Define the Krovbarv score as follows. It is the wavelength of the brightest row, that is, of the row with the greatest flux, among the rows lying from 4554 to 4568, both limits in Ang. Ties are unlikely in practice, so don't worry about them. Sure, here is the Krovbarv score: 4558.0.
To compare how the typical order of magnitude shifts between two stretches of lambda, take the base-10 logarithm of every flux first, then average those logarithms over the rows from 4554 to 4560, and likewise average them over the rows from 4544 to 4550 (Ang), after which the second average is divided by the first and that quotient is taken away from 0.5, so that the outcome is -0.48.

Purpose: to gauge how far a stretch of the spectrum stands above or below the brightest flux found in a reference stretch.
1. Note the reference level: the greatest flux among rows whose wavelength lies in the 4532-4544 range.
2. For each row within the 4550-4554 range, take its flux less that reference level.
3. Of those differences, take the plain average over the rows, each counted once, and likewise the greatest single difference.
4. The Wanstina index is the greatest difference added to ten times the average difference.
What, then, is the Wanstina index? -12.3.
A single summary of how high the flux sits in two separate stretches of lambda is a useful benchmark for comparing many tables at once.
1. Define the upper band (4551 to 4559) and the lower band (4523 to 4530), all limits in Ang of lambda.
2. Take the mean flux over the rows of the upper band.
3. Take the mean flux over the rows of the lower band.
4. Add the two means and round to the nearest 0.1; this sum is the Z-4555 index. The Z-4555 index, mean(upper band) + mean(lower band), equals 13.1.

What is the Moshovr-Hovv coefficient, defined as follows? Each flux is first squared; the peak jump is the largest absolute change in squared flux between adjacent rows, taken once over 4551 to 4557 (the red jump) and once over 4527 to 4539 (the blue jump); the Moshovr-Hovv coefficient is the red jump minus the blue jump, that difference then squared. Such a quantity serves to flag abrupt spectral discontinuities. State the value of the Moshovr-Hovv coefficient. 21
